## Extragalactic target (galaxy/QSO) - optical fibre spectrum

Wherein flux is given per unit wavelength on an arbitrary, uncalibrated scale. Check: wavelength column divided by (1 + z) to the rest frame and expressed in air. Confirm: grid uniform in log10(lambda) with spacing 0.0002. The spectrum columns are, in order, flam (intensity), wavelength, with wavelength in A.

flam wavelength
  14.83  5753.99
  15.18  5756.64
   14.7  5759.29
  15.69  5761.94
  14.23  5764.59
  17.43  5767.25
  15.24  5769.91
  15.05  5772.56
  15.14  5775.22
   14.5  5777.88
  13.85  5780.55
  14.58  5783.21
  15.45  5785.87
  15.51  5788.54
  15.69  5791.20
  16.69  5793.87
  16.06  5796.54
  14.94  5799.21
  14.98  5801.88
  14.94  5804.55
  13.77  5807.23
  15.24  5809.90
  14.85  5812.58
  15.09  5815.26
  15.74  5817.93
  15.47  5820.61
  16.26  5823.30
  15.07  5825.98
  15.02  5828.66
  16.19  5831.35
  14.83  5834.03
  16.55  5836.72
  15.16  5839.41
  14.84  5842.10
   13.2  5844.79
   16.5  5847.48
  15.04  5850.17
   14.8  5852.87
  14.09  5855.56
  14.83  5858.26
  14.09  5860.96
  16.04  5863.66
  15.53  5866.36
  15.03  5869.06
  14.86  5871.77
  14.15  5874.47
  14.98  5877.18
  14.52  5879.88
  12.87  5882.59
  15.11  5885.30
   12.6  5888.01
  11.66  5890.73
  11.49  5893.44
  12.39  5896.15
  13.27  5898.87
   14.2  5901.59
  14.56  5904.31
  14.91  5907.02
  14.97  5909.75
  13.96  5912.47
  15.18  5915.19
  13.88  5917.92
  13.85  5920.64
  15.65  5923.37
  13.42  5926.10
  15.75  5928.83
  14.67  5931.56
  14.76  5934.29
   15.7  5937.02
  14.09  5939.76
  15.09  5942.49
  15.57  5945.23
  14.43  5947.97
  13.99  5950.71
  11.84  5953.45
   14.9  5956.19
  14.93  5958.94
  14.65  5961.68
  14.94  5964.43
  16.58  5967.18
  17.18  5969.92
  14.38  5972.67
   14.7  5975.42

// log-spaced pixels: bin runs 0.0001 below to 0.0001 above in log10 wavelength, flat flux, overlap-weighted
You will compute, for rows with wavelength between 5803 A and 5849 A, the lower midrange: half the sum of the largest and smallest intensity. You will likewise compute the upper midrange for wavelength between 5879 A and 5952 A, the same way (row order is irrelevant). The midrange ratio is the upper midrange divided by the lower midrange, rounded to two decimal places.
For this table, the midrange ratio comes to 0.92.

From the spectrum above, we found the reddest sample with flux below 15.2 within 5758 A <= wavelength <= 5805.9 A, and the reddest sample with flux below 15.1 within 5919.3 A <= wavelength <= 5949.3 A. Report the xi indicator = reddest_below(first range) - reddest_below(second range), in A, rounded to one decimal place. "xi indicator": -143.4 A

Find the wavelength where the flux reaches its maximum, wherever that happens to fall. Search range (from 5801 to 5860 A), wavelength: 5836.72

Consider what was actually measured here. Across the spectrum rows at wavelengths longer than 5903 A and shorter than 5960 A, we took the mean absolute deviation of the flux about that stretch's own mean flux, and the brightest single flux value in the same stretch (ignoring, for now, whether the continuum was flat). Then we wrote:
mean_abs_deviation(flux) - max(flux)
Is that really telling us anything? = -15.1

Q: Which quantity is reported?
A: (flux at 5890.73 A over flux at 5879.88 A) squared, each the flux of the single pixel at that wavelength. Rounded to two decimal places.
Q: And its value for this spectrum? 0.64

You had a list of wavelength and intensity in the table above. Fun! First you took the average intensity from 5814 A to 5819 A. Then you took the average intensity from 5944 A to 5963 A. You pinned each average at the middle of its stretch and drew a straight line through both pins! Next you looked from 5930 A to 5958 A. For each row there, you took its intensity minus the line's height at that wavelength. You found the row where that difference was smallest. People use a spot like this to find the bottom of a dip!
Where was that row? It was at 5953.45 A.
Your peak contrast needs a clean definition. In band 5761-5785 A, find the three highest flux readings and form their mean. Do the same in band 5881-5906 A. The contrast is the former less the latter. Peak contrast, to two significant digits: 1.5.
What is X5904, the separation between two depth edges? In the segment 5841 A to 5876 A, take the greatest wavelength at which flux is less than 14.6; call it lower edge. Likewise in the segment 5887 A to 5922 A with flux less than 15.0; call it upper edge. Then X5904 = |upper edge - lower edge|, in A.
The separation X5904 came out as 46.2 A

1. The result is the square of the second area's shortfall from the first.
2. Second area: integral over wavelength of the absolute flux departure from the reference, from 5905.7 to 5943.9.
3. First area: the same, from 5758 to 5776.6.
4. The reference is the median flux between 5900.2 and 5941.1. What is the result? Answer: 80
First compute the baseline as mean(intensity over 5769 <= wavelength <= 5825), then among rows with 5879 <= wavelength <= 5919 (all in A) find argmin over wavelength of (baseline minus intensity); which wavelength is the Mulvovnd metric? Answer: 5915.19 A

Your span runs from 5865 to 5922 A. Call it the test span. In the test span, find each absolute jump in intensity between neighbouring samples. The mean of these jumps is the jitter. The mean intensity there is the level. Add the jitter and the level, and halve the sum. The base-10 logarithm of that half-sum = 0.871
